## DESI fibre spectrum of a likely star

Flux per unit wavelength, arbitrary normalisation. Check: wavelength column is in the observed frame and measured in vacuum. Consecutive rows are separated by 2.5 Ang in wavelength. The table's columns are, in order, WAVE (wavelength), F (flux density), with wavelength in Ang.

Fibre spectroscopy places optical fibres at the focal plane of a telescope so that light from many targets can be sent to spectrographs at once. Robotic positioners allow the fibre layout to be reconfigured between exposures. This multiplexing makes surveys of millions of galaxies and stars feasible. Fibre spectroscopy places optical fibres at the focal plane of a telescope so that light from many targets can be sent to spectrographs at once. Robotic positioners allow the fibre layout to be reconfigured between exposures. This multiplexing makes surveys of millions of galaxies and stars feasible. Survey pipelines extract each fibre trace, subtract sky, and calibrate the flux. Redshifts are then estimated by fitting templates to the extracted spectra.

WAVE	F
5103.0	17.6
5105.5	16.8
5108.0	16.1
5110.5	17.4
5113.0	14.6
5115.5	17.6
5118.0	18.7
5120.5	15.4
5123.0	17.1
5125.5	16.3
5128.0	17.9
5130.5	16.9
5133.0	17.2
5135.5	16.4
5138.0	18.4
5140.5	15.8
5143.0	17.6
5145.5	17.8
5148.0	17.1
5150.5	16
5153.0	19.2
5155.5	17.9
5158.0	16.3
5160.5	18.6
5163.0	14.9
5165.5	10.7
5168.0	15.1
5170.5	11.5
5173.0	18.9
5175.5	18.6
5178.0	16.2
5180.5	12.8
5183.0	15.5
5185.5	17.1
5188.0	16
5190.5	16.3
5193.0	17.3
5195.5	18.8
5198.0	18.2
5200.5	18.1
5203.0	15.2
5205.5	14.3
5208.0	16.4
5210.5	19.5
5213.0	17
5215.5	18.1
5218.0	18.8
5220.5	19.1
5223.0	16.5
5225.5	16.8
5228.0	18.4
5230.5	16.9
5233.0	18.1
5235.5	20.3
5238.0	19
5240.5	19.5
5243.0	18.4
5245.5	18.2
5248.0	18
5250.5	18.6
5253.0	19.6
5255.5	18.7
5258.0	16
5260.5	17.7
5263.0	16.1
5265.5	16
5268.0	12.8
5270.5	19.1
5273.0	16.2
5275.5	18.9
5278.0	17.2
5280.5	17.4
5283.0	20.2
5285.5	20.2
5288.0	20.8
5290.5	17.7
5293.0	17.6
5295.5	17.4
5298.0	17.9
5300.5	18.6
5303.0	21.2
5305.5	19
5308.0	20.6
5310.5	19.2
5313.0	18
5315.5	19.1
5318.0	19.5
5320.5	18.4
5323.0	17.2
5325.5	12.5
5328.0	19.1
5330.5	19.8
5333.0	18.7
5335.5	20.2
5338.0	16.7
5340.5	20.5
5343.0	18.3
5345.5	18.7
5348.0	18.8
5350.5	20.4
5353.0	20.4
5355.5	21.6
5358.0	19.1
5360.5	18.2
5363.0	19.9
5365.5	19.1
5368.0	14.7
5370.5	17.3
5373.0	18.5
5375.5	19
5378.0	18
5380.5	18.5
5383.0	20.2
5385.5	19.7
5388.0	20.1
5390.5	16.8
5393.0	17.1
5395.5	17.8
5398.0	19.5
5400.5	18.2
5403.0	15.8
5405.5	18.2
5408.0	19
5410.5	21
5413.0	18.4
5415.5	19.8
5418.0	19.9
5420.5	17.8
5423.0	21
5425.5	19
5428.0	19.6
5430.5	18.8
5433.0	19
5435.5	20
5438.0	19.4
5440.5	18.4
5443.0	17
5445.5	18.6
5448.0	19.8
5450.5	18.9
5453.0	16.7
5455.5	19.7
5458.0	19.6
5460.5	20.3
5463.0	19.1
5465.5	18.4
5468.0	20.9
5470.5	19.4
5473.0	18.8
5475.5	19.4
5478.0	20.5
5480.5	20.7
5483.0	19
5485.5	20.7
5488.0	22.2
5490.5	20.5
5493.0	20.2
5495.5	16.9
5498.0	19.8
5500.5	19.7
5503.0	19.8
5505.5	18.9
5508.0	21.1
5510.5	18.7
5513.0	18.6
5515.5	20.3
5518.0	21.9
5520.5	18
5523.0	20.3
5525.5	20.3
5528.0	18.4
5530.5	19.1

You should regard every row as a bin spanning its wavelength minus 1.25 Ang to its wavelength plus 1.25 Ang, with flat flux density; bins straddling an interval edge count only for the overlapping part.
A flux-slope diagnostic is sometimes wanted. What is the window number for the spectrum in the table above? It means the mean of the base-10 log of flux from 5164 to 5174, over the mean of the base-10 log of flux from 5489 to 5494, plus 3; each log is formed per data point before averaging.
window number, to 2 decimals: 3.87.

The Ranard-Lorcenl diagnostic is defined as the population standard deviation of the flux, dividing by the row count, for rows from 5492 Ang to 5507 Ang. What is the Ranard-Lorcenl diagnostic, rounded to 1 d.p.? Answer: 1.1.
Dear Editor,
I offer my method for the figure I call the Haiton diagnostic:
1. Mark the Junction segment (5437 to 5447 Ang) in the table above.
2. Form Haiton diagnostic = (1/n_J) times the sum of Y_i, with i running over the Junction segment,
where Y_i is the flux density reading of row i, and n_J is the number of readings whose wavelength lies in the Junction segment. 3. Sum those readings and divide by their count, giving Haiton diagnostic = 18.4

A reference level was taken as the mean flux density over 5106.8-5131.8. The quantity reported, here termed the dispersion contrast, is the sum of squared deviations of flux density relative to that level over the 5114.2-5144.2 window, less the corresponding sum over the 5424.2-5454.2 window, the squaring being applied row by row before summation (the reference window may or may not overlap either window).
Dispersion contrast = -45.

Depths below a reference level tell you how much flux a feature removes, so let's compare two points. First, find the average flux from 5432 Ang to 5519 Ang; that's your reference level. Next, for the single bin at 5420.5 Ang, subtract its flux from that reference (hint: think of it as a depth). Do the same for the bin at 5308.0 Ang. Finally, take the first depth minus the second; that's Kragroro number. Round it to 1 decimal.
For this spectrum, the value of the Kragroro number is 2.8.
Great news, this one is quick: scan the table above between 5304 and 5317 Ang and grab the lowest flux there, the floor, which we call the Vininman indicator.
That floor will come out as 18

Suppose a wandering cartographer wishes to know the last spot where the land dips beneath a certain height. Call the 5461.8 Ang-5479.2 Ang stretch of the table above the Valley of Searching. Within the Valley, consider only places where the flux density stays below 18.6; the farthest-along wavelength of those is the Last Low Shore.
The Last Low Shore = 5465.5 Ang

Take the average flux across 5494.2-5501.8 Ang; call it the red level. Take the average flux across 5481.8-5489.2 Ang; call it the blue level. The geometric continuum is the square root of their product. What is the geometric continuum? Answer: 19.7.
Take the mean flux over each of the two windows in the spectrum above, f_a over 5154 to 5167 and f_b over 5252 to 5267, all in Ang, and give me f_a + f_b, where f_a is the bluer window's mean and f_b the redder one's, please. 33.0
